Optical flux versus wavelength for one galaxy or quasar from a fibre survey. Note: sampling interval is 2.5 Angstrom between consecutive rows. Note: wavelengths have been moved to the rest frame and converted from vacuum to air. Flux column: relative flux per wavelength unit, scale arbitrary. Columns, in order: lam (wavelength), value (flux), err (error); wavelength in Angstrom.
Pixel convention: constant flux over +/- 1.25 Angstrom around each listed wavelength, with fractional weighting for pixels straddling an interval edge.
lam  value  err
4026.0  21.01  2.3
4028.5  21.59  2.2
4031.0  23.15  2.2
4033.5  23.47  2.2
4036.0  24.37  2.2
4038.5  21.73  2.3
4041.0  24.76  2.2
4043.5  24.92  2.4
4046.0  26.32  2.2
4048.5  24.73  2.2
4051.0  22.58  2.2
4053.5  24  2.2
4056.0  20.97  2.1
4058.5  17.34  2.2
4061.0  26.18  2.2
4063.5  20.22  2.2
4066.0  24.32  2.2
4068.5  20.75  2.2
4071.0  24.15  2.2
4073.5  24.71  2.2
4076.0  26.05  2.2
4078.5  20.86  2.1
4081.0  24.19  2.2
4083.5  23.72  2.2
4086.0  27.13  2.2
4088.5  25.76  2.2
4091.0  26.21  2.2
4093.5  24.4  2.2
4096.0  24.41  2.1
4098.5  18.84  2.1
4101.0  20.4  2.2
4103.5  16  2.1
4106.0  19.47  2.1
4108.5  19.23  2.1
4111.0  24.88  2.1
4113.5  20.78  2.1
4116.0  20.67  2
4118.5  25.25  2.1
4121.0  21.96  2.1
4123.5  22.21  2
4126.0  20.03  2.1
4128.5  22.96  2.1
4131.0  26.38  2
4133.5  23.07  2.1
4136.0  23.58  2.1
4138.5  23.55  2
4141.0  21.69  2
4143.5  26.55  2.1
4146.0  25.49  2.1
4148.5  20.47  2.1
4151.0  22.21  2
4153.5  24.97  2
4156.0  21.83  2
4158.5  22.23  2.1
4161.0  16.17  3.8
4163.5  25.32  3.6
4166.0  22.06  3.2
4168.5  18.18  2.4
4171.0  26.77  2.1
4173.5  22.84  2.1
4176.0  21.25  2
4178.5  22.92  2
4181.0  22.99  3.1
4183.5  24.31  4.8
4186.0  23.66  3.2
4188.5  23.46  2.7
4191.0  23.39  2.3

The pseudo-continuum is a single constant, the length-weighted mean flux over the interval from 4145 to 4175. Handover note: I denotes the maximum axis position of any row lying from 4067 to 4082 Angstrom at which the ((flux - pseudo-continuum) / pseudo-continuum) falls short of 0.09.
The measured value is 4081.0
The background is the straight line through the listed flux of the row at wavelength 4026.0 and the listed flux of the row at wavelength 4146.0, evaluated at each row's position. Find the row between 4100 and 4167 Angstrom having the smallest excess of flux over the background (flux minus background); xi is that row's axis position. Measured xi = 4161.0 Angstrom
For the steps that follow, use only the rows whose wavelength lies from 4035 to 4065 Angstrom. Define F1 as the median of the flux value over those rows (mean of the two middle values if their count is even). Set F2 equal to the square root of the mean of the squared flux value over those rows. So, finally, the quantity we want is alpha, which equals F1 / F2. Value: 1.04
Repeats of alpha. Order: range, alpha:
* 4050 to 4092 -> 1.02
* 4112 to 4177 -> 0.98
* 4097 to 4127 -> 0.98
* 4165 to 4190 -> 1.00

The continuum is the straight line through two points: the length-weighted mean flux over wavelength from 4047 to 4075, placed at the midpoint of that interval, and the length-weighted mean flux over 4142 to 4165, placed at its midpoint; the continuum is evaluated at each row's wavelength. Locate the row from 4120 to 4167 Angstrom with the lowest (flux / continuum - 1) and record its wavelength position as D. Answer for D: 4161.0 Angstrom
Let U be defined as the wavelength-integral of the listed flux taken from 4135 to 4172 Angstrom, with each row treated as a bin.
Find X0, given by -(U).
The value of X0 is -840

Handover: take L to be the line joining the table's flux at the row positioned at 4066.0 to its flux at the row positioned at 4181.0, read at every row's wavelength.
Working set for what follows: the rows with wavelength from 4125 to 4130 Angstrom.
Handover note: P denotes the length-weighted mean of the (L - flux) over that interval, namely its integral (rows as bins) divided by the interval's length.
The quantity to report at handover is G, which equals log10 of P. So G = 0.25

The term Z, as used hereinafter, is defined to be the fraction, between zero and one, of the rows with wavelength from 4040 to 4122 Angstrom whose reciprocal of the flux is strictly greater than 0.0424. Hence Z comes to 0.42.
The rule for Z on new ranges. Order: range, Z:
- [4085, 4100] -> 0.17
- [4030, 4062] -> 0.46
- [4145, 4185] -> 0.69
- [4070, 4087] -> 0.14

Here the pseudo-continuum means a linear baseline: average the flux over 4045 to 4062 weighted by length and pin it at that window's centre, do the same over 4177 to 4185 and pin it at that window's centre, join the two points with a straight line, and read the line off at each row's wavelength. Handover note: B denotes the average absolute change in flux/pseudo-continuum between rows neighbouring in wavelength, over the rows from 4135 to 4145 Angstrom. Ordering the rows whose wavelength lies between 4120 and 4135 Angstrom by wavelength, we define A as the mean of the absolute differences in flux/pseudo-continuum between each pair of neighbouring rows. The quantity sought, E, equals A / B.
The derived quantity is 1.1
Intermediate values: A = 0.104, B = 0.10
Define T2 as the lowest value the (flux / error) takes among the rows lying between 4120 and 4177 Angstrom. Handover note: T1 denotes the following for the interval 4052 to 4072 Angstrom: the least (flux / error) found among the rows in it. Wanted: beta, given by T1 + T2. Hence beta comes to 12.1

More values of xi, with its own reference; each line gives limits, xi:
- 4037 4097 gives 4058.5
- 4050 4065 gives 4058.5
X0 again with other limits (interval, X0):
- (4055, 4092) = -870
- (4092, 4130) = -817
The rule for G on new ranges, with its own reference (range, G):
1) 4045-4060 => 0.26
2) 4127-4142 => -1.77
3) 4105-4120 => 0.31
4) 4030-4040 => 0.16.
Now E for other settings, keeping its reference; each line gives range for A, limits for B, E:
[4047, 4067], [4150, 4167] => 1.0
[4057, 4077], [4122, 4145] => 1.7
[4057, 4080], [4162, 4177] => 1.0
